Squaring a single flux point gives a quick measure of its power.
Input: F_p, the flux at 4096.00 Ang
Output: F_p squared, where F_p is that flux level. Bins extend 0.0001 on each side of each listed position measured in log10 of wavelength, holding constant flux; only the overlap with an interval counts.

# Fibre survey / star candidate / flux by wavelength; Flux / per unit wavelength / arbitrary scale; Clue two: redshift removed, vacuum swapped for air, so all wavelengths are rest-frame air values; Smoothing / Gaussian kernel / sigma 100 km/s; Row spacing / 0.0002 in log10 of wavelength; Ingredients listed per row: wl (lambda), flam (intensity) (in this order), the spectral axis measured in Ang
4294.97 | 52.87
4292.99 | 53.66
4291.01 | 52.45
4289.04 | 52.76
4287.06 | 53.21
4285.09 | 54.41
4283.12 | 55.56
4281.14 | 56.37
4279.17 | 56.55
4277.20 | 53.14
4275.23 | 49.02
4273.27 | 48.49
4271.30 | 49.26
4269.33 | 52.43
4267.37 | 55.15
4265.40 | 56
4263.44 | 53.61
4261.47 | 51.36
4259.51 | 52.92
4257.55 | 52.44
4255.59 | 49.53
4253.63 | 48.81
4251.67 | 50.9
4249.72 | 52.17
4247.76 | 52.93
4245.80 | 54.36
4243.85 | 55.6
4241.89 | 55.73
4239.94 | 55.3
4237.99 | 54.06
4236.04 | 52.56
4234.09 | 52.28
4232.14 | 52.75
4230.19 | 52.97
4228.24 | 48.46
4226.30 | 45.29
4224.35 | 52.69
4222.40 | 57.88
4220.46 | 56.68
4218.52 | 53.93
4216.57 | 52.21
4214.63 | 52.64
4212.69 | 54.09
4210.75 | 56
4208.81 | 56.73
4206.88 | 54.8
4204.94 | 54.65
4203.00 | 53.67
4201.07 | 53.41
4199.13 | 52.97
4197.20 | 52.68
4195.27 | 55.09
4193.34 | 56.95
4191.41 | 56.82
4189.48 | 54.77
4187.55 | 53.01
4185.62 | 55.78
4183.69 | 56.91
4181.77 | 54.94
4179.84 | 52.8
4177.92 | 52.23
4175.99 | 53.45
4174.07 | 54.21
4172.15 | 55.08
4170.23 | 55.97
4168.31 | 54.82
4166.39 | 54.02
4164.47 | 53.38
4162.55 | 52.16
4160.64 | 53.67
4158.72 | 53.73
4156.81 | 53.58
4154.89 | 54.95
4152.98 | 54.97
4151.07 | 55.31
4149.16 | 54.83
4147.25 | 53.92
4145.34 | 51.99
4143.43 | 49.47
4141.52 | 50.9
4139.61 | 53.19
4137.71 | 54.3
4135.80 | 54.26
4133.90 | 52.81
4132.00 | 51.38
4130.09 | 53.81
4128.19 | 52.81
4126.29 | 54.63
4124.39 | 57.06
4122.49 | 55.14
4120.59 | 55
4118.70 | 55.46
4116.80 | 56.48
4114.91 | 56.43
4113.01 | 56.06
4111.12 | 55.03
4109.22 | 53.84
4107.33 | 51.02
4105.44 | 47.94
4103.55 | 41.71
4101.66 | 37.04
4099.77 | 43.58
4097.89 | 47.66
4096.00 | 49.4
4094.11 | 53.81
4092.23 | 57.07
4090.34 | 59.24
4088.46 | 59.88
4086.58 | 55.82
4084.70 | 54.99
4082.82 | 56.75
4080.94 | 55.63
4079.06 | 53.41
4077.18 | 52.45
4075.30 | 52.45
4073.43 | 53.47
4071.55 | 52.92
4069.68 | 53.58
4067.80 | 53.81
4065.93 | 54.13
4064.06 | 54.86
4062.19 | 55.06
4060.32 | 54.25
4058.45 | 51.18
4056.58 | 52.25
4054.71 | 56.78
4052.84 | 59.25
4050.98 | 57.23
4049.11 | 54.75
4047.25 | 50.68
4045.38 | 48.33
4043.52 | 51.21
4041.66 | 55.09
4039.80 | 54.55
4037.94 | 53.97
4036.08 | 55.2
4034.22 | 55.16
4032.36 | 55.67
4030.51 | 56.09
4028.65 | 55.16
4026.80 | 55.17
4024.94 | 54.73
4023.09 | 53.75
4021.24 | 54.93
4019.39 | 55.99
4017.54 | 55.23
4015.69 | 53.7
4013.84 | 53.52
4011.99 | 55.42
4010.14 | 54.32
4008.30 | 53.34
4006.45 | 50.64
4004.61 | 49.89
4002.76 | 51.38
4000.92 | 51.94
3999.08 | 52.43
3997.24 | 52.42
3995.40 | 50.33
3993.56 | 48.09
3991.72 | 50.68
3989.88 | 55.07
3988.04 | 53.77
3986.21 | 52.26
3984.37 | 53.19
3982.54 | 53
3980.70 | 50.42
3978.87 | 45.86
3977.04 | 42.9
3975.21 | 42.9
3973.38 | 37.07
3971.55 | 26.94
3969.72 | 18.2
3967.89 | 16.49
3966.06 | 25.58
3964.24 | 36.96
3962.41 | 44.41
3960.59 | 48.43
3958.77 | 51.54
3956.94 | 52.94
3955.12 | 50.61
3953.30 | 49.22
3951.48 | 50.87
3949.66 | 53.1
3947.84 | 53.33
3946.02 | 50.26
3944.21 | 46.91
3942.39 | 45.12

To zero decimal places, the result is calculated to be 2440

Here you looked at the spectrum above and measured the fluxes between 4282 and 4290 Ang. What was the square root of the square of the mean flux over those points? 53.98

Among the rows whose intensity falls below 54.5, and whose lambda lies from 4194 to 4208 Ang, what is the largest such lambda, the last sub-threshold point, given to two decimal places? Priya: 4203.00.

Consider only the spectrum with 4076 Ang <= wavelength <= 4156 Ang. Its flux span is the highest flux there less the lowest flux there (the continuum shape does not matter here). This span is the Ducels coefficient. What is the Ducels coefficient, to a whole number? 23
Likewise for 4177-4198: 5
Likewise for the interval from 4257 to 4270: 5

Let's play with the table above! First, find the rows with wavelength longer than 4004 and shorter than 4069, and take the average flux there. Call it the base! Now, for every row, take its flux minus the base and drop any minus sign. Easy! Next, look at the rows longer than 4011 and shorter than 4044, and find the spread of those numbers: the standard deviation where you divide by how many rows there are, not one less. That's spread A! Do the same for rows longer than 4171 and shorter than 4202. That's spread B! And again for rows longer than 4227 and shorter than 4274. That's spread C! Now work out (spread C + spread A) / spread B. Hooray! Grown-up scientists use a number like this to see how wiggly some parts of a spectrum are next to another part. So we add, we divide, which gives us 3.0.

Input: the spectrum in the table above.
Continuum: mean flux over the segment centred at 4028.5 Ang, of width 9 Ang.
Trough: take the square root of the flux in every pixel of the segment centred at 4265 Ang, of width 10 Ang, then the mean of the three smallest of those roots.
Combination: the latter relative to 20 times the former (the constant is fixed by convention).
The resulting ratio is 0.0065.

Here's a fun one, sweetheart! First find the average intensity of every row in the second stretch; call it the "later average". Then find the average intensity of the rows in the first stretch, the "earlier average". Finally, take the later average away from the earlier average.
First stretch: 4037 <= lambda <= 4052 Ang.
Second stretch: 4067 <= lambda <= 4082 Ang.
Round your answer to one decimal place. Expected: -0.2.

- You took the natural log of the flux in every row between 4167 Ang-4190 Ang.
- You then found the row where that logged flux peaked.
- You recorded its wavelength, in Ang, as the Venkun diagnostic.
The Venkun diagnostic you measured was 4183.69 Ang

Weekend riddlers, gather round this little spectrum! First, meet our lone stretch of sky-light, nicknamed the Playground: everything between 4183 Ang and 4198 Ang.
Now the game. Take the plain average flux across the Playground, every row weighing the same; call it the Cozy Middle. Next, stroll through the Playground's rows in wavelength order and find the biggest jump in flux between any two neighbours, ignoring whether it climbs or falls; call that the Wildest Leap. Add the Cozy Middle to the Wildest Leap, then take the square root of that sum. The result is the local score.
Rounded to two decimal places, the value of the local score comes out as 7.62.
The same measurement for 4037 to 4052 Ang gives 7.57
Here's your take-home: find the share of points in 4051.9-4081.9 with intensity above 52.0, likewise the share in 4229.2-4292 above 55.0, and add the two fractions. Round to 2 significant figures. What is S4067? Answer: 1.2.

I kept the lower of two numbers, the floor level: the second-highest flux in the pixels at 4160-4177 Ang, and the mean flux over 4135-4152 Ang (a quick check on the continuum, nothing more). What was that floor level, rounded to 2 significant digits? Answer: 53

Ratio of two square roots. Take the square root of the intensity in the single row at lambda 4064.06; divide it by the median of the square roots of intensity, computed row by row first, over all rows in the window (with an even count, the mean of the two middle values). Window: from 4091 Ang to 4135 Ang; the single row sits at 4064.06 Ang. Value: 1.01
